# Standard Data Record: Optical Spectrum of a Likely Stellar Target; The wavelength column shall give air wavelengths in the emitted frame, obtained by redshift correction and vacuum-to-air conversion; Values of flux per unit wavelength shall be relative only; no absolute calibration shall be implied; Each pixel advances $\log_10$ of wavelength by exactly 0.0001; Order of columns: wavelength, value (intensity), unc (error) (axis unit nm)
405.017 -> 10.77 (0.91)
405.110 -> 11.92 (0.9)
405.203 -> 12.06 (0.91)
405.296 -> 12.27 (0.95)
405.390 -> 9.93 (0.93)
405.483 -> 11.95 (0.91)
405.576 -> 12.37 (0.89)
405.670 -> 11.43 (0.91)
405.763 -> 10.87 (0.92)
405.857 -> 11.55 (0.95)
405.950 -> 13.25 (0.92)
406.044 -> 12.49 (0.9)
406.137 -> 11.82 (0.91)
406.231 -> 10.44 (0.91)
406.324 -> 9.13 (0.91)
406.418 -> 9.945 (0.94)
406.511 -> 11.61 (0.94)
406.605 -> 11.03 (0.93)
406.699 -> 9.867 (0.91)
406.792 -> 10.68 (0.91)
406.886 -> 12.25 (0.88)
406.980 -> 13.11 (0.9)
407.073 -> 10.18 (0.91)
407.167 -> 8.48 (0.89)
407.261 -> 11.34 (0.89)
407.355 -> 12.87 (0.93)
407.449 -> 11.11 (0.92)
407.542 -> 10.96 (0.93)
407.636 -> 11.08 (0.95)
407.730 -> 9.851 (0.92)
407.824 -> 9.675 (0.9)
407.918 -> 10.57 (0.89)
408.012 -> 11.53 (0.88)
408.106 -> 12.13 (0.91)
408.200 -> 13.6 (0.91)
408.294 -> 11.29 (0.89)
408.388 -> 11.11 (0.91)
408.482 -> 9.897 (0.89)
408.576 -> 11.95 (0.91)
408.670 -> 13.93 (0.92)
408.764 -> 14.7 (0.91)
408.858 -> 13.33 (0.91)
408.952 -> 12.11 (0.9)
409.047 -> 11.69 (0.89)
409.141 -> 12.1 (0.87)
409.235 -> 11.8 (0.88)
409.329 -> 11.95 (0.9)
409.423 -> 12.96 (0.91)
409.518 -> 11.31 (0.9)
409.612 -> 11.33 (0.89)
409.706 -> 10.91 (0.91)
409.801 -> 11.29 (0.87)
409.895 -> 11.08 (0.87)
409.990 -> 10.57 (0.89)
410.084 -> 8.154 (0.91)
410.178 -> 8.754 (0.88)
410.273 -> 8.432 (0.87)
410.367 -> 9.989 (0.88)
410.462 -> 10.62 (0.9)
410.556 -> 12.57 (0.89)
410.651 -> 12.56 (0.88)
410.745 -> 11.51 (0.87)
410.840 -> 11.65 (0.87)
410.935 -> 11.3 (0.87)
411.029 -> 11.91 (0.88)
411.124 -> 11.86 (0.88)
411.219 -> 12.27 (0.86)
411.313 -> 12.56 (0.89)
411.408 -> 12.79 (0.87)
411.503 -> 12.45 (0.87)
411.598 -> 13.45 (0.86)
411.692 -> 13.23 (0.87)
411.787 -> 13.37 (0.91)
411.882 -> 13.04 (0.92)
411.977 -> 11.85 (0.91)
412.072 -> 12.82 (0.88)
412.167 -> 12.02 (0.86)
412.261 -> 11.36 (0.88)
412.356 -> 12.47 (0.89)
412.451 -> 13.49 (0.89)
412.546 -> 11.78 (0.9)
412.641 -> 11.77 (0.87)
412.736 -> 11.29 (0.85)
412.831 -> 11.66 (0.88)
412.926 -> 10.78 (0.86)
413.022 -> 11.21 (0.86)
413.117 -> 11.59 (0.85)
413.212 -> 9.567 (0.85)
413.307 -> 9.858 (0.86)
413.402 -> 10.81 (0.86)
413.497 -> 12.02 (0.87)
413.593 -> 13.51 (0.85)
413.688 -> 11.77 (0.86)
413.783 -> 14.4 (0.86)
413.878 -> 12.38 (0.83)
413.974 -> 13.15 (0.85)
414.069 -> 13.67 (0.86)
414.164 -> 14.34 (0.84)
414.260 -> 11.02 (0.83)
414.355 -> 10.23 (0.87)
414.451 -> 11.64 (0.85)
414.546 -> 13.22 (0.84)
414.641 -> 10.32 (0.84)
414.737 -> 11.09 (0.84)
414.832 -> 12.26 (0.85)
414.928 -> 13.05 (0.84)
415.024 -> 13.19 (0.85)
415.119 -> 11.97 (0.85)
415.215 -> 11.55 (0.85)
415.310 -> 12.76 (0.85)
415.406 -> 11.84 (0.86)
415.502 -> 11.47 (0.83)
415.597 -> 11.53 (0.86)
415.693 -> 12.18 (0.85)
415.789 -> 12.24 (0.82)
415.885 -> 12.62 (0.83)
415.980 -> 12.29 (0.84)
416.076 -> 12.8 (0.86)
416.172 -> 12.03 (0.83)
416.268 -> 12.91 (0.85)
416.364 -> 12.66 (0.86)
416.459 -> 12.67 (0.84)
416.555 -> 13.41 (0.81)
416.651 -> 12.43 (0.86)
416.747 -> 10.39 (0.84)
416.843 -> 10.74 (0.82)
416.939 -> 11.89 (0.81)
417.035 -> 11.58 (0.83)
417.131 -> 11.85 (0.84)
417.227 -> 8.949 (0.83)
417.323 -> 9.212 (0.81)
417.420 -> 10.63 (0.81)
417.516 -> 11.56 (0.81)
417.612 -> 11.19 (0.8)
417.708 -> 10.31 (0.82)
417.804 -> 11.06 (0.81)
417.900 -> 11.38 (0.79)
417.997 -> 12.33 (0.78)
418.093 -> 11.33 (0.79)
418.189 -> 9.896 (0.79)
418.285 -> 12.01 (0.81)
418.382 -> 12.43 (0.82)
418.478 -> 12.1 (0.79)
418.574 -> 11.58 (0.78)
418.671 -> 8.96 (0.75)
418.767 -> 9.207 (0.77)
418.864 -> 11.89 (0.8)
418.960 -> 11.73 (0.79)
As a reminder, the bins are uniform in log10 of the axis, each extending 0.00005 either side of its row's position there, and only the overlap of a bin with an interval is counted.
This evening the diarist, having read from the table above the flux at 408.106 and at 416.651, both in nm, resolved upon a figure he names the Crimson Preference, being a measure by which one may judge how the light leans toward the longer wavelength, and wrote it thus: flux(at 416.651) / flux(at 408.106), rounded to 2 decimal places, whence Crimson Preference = 1.02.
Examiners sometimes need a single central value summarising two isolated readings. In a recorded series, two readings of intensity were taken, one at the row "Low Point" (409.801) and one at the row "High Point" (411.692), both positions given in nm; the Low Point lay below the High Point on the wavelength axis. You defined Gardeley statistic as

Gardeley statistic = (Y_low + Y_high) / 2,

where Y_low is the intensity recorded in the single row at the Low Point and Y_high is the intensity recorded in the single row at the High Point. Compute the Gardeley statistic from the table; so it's 12.3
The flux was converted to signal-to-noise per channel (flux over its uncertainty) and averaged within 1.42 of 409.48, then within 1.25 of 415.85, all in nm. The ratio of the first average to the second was 0.90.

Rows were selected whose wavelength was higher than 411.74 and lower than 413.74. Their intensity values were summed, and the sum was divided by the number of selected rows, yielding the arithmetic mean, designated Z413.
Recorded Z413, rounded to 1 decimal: 11.8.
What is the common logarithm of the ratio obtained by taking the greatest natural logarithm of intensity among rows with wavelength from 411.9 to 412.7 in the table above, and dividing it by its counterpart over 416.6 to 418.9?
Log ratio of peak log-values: 0.014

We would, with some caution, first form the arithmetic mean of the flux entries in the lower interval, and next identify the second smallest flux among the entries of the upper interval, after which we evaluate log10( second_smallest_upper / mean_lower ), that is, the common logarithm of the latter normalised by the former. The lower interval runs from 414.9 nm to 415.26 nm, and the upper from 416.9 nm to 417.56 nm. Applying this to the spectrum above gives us -0.13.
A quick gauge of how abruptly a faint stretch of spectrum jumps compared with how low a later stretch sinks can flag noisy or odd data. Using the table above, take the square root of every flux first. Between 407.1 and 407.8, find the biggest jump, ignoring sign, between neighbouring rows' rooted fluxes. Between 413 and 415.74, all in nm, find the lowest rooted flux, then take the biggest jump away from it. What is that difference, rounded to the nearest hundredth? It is 2.64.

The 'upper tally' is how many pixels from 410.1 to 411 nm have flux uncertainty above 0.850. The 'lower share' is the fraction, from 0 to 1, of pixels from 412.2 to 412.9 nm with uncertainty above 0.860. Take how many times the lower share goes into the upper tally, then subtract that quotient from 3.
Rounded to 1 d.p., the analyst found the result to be -7.5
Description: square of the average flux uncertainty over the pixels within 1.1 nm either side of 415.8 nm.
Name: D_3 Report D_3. 0.711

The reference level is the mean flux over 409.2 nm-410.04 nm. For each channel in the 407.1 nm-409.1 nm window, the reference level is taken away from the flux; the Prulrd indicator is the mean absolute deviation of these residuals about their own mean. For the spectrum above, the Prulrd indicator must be 1.2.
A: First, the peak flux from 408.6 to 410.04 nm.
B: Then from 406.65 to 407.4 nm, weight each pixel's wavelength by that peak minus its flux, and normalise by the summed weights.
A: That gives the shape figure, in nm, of 407.01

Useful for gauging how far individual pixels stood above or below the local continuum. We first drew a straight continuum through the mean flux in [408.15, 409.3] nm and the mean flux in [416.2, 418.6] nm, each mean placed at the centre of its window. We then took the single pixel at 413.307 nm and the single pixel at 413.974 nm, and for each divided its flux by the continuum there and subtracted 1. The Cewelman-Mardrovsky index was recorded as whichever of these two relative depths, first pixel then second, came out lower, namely -0.17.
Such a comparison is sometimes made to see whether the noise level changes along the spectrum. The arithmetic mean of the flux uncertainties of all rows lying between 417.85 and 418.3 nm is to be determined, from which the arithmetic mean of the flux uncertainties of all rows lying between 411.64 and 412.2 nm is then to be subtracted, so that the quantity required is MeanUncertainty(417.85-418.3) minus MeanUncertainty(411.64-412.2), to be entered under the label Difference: -0.10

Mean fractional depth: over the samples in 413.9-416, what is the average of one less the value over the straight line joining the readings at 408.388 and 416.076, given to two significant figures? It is 0.031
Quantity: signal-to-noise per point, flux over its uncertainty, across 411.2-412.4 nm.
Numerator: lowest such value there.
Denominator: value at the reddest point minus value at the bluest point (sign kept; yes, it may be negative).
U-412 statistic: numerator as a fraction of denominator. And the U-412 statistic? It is -50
